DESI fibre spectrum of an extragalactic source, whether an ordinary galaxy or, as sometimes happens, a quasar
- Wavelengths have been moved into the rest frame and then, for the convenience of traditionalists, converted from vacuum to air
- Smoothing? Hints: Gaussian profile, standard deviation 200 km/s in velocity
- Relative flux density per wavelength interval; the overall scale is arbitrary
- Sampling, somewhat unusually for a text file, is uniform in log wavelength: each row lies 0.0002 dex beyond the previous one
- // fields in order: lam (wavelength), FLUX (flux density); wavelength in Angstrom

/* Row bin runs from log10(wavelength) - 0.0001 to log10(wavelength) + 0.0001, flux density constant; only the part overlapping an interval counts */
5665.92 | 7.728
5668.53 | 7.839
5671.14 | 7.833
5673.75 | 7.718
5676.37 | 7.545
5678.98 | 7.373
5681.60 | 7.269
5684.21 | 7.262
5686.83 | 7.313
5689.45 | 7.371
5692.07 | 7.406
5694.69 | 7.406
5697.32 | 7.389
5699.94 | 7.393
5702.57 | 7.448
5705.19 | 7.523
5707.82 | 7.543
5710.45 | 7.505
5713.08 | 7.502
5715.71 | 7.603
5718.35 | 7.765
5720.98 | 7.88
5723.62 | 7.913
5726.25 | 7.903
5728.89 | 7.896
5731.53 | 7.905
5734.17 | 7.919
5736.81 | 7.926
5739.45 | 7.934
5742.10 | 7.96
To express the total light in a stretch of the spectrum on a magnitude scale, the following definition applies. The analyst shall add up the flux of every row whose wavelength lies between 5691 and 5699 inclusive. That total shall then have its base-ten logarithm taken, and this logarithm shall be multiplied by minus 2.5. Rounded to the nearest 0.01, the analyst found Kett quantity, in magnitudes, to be -3.37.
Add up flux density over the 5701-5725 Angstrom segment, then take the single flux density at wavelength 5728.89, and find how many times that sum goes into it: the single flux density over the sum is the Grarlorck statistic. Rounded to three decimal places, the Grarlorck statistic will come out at 0.115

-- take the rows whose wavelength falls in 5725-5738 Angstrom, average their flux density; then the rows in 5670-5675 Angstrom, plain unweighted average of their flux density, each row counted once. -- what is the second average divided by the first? 0.98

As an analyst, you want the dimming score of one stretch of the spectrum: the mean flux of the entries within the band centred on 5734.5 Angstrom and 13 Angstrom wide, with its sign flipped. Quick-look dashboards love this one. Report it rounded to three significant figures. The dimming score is -7.92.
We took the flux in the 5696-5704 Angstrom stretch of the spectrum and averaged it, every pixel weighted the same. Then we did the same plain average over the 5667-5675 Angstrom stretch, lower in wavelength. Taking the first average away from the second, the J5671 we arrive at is 0.4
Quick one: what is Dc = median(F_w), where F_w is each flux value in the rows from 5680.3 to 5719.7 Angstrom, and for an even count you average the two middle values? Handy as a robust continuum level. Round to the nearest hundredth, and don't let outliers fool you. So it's 7.41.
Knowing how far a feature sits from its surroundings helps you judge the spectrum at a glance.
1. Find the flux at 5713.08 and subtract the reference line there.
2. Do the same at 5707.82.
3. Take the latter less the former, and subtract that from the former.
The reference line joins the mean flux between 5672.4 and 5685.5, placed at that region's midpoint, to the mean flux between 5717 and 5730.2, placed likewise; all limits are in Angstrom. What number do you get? -0.36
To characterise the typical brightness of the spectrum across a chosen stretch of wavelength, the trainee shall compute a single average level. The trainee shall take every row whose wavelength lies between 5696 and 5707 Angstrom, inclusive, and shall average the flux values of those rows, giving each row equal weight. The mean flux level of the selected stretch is 7.44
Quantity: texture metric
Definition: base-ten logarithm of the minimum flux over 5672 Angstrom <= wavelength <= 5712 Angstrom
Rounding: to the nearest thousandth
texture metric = 0.861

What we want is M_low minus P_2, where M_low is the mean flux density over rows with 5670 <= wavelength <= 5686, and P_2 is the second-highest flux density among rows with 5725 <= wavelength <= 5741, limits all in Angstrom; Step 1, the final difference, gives -0.43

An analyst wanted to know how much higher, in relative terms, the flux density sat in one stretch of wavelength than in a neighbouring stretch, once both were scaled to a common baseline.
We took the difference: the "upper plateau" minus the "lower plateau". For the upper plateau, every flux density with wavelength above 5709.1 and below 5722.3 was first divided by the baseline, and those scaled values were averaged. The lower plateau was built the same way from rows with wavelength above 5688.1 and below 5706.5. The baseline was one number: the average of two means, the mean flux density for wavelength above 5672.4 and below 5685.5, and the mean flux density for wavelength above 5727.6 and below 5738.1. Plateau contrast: 0.030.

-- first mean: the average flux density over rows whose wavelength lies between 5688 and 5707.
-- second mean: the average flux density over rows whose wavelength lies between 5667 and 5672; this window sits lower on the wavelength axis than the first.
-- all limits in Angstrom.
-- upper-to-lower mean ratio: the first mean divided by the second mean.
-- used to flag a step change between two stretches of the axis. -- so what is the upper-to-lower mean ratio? 0.95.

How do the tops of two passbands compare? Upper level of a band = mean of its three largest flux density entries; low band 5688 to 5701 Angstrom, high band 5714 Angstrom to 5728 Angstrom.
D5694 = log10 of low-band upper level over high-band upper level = -0.028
